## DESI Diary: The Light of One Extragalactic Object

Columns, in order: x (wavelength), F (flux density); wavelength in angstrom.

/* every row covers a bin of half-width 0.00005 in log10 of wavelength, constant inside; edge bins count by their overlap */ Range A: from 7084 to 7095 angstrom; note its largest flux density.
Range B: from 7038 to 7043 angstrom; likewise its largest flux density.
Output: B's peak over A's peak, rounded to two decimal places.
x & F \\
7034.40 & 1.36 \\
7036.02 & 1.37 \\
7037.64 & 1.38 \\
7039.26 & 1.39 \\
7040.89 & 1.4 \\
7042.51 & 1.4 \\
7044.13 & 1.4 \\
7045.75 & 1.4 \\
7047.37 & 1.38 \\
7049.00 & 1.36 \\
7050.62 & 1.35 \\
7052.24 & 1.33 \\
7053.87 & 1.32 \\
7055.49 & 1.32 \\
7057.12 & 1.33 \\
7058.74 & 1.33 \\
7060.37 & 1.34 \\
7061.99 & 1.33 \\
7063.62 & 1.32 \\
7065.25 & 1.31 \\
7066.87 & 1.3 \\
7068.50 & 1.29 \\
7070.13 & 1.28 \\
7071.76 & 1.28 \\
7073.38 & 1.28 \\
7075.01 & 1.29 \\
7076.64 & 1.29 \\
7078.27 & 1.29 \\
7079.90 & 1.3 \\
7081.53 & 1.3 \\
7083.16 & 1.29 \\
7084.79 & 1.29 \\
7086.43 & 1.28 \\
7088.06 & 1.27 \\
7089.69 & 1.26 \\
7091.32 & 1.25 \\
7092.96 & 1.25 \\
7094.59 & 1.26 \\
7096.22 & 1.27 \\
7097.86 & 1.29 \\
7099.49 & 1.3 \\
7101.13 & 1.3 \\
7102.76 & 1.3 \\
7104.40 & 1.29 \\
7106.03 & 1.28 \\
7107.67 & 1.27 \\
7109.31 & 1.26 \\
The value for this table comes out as 1.09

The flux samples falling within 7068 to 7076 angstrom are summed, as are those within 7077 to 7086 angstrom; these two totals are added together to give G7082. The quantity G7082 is 12.9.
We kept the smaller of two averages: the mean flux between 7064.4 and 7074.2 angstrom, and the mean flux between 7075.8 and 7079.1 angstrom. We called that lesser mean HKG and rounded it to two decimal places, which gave 1.29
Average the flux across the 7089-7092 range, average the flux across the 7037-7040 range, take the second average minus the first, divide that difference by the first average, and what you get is 0.10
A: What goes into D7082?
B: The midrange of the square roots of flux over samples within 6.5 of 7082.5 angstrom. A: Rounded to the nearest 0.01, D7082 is 1.13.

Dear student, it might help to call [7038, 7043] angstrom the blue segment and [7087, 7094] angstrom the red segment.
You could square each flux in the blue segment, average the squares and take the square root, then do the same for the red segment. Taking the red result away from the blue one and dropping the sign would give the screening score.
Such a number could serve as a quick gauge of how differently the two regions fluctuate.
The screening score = 0.14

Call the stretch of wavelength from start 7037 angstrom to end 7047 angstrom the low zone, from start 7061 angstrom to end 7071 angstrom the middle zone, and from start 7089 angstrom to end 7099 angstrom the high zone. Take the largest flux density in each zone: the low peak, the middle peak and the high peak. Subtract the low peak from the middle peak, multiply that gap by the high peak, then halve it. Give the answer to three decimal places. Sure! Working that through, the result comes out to -0.045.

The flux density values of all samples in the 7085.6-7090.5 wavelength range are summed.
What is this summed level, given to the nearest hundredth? 3.81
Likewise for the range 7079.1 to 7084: 3.89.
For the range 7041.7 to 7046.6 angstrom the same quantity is 4.20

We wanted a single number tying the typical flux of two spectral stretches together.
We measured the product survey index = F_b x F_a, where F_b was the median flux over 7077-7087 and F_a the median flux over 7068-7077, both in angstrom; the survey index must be 1.66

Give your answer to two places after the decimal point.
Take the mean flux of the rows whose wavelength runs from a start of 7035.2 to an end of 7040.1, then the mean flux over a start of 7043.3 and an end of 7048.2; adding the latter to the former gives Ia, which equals 2.77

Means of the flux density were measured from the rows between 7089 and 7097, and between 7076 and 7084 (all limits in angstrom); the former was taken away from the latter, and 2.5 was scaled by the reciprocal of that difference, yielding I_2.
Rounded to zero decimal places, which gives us 69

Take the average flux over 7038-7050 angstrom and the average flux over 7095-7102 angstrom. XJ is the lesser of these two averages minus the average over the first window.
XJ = -0.10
